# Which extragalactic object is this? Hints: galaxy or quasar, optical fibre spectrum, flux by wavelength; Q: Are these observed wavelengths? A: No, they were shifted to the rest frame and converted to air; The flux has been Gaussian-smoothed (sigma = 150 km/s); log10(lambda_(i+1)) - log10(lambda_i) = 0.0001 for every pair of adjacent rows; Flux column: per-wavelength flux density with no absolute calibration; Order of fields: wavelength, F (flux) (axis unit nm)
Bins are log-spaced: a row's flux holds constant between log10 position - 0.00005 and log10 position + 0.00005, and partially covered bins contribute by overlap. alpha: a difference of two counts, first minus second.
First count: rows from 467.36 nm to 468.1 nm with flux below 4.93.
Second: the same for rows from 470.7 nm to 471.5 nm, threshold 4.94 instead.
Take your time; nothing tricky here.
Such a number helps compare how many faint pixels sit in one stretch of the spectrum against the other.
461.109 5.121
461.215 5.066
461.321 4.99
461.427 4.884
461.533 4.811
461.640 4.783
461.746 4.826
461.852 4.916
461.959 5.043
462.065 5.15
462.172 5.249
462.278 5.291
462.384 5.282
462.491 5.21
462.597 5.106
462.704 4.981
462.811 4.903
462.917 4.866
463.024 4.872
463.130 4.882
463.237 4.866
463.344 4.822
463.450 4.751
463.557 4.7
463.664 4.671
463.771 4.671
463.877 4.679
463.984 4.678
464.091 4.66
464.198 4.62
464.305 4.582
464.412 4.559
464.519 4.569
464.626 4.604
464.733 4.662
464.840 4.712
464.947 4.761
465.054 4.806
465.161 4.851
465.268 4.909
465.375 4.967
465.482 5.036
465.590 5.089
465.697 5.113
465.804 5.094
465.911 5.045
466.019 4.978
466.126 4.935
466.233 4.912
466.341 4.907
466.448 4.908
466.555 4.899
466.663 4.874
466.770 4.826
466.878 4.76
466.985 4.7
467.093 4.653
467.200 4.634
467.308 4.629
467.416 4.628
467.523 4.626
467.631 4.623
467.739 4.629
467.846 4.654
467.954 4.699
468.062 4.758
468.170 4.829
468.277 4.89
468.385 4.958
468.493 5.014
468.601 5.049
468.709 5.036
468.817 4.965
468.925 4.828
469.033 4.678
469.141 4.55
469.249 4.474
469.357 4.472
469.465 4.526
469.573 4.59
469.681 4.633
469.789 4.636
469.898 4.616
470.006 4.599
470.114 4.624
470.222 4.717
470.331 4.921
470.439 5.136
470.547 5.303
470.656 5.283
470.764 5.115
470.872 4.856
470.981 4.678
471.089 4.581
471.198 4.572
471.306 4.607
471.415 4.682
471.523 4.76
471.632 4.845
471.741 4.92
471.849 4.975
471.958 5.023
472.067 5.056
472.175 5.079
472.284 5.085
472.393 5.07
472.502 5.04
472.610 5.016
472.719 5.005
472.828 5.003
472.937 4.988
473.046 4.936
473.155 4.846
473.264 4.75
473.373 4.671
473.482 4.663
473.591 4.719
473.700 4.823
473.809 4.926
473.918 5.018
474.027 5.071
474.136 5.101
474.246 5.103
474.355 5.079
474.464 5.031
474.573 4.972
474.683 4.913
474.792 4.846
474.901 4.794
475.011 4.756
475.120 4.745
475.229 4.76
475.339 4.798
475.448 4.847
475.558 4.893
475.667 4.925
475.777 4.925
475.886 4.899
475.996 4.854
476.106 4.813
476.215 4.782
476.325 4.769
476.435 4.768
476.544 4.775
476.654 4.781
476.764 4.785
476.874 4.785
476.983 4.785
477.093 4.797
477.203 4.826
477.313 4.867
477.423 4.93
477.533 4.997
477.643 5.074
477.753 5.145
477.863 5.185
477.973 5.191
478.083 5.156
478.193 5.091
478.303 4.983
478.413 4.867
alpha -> 1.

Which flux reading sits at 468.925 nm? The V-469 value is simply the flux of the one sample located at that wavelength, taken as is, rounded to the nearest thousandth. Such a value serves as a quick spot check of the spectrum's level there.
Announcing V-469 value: 4.828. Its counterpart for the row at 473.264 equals 4.750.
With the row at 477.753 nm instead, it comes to 5.145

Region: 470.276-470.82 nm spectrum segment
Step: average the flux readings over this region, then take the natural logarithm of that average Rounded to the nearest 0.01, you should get 1.64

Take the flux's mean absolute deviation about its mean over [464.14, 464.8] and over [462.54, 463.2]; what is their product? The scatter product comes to 0.0021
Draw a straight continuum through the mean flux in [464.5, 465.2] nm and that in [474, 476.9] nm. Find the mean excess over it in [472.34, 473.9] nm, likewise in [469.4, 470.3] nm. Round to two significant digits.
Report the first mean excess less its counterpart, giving 0.22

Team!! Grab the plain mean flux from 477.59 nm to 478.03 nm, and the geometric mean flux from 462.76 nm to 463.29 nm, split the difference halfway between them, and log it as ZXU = 5.01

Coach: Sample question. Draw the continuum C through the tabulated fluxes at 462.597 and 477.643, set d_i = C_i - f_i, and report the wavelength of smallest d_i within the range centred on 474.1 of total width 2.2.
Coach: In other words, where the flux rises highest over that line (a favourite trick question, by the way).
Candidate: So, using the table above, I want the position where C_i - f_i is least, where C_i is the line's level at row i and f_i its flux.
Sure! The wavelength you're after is 474.246 nm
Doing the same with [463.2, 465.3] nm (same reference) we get 465.268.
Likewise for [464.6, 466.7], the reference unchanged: 465.697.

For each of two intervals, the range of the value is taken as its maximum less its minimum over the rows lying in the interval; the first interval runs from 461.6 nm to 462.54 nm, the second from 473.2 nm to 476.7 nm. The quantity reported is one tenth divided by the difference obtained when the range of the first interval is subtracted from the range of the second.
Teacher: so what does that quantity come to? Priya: -1.5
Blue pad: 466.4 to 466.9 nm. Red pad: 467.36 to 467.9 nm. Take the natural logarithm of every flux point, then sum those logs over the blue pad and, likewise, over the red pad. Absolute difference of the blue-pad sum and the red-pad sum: 0.23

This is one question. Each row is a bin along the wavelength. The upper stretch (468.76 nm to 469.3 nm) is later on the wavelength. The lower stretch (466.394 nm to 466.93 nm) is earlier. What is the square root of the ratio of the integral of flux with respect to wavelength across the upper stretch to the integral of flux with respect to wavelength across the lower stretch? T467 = 0.99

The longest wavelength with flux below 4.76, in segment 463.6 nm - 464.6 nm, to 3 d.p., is 464.519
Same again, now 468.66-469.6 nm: 469.573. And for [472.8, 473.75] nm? 473.591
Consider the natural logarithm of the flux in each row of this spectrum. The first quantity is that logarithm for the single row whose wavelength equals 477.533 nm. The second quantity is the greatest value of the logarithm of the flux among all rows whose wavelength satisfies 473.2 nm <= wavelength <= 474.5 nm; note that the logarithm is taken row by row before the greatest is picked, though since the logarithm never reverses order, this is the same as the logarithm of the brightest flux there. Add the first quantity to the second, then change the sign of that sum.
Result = -3.24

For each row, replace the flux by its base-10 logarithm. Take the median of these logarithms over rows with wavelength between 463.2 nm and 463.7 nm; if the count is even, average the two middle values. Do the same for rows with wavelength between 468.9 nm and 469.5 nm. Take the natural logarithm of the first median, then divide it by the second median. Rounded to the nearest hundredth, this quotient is -0.59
